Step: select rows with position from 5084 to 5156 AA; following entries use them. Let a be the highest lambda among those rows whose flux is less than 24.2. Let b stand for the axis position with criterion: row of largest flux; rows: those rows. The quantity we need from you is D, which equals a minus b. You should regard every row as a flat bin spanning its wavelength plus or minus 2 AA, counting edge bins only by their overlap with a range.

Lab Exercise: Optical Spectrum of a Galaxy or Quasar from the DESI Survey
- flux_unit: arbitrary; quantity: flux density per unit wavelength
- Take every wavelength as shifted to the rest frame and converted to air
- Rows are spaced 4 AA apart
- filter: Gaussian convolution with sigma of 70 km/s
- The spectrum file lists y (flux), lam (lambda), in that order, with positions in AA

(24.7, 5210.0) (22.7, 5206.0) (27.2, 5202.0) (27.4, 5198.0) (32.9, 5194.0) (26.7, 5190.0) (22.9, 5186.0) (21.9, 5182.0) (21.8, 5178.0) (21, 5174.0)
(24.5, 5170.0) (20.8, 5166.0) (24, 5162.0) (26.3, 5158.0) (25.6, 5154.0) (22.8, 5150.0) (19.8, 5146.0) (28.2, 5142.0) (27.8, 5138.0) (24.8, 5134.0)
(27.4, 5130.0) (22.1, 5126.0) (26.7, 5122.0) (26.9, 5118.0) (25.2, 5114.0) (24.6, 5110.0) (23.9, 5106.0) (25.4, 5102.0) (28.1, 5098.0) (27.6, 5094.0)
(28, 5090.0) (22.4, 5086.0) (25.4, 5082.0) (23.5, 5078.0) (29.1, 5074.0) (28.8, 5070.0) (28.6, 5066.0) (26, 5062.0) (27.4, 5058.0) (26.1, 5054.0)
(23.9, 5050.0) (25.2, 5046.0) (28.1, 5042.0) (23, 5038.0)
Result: 8 AA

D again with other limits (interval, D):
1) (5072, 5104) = 12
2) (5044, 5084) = 4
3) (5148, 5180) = 20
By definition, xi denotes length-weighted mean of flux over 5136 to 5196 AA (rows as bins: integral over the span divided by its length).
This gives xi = 24.5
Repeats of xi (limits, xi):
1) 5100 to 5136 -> 25.2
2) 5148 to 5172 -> 24.0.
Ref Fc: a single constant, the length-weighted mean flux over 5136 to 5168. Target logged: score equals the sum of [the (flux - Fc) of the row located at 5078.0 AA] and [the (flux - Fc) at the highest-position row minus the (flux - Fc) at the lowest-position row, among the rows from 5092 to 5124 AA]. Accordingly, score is -1.8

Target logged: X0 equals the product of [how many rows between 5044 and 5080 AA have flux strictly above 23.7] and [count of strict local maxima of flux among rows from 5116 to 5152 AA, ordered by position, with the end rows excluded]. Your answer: 16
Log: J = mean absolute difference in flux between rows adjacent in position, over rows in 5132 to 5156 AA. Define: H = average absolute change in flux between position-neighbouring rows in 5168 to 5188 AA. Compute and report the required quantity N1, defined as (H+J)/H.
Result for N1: 3.6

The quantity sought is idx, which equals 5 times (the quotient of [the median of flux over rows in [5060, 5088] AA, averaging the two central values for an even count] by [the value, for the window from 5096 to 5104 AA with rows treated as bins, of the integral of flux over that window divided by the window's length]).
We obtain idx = 4.9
